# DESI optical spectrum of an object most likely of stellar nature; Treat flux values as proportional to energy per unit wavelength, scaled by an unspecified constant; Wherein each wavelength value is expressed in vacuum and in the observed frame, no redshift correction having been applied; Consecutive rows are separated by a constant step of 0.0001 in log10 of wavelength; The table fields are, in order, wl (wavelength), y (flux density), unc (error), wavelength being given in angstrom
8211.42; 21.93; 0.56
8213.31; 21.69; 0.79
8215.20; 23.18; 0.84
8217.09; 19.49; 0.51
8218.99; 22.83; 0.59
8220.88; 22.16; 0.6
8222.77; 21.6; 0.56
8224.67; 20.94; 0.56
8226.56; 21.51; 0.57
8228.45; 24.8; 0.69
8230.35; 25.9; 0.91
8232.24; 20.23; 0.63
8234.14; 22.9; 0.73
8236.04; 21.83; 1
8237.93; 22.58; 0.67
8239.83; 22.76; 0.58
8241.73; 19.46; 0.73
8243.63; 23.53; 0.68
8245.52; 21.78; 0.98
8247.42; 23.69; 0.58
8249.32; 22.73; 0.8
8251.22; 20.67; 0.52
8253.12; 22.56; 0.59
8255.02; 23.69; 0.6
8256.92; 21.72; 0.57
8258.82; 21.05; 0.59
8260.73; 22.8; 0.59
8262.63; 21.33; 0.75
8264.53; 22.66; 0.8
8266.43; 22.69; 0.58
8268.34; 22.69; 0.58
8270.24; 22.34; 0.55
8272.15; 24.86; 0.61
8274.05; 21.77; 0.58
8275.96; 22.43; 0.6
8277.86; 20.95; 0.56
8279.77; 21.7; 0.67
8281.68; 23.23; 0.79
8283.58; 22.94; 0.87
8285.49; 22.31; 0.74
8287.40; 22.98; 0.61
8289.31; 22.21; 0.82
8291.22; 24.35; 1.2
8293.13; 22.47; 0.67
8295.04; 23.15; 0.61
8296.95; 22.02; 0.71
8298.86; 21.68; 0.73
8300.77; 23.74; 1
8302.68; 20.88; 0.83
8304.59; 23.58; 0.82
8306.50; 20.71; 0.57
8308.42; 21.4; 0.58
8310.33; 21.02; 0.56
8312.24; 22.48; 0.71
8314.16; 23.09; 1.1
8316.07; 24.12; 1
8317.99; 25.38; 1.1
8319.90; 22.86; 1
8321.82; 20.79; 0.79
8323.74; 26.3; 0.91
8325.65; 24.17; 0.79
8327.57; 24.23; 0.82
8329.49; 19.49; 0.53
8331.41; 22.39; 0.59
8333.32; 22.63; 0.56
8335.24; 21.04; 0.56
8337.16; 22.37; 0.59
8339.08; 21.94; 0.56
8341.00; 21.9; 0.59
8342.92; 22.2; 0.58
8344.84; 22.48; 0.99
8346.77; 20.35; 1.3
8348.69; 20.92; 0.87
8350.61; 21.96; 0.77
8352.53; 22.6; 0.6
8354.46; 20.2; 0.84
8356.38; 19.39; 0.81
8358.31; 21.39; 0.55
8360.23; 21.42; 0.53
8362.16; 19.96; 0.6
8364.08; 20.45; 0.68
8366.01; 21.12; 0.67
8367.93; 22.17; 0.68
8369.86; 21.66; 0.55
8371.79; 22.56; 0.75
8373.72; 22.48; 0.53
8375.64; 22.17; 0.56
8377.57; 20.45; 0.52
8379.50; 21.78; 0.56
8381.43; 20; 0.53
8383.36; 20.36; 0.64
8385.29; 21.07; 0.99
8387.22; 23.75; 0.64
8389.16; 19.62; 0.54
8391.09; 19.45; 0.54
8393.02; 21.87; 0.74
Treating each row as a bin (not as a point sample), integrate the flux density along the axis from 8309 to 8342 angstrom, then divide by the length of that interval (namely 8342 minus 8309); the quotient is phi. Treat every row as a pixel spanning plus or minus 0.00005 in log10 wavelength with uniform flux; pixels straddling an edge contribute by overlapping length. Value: 22.7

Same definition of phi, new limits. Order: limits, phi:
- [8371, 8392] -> 21.2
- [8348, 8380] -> 21.3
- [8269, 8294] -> 22.7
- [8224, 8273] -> 22.5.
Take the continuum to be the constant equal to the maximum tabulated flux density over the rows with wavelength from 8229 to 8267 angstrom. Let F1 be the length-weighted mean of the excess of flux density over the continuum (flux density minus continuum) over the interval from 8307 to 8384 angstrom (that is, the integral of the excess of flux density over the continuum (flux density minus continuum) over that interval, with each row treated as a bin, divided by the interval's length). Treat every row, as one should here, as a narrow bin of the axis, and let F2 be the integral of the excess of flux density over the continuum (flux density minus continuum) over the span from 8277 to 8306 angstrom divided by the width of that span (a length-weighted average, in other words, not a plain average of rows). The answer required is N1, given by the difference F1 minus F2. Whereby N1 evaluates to -0.63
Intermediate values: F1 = -4.0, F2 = -3.38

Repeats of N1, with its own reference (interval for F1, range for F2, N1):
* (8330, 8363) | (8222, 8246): -0.85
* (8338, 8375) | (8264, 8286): -1.11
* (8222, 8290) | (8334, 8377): 0.90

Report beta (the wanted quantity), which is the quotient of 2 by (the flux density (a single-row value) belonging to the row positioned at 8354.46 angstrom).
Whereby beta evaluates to 0.0990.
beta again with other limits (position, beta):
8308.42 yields 0.0935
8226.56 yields 0.0930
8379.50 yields 0.0918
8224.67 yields 0.0955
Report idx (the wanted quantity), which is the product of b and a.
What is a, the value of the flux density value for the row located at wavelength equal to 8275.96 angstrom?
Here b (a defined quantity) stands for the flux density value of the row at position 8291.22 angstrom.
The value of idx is 546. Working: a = 22.43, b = 24.35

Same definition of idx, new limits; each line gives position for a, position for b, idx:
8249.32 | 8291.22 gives 553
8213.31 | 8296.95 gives 478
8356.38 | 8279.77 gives 421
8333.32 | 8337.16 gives 506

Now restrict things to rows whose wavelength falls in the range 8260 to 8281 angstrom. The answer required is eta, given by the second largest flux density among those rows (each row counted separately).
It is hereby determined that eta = 22.8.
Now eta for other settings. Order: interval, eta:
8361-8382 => 22.48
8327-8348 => 22.63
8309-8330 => 25.38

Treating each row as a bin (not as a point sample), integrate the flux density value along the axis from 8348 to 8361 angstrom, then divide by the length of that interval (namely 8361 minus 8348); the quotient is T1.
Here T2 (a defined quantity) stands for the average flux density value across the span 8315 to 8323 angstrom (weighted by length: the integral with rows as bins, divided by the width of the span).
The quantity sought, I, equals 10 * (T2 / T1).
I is 11.1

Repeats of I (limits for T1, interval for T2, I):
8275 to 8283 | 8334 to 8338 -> 9.8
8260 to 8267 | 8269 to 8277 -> 10.2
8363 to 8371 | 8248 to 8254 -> 10.3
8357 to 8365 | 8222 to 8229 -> 10.6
